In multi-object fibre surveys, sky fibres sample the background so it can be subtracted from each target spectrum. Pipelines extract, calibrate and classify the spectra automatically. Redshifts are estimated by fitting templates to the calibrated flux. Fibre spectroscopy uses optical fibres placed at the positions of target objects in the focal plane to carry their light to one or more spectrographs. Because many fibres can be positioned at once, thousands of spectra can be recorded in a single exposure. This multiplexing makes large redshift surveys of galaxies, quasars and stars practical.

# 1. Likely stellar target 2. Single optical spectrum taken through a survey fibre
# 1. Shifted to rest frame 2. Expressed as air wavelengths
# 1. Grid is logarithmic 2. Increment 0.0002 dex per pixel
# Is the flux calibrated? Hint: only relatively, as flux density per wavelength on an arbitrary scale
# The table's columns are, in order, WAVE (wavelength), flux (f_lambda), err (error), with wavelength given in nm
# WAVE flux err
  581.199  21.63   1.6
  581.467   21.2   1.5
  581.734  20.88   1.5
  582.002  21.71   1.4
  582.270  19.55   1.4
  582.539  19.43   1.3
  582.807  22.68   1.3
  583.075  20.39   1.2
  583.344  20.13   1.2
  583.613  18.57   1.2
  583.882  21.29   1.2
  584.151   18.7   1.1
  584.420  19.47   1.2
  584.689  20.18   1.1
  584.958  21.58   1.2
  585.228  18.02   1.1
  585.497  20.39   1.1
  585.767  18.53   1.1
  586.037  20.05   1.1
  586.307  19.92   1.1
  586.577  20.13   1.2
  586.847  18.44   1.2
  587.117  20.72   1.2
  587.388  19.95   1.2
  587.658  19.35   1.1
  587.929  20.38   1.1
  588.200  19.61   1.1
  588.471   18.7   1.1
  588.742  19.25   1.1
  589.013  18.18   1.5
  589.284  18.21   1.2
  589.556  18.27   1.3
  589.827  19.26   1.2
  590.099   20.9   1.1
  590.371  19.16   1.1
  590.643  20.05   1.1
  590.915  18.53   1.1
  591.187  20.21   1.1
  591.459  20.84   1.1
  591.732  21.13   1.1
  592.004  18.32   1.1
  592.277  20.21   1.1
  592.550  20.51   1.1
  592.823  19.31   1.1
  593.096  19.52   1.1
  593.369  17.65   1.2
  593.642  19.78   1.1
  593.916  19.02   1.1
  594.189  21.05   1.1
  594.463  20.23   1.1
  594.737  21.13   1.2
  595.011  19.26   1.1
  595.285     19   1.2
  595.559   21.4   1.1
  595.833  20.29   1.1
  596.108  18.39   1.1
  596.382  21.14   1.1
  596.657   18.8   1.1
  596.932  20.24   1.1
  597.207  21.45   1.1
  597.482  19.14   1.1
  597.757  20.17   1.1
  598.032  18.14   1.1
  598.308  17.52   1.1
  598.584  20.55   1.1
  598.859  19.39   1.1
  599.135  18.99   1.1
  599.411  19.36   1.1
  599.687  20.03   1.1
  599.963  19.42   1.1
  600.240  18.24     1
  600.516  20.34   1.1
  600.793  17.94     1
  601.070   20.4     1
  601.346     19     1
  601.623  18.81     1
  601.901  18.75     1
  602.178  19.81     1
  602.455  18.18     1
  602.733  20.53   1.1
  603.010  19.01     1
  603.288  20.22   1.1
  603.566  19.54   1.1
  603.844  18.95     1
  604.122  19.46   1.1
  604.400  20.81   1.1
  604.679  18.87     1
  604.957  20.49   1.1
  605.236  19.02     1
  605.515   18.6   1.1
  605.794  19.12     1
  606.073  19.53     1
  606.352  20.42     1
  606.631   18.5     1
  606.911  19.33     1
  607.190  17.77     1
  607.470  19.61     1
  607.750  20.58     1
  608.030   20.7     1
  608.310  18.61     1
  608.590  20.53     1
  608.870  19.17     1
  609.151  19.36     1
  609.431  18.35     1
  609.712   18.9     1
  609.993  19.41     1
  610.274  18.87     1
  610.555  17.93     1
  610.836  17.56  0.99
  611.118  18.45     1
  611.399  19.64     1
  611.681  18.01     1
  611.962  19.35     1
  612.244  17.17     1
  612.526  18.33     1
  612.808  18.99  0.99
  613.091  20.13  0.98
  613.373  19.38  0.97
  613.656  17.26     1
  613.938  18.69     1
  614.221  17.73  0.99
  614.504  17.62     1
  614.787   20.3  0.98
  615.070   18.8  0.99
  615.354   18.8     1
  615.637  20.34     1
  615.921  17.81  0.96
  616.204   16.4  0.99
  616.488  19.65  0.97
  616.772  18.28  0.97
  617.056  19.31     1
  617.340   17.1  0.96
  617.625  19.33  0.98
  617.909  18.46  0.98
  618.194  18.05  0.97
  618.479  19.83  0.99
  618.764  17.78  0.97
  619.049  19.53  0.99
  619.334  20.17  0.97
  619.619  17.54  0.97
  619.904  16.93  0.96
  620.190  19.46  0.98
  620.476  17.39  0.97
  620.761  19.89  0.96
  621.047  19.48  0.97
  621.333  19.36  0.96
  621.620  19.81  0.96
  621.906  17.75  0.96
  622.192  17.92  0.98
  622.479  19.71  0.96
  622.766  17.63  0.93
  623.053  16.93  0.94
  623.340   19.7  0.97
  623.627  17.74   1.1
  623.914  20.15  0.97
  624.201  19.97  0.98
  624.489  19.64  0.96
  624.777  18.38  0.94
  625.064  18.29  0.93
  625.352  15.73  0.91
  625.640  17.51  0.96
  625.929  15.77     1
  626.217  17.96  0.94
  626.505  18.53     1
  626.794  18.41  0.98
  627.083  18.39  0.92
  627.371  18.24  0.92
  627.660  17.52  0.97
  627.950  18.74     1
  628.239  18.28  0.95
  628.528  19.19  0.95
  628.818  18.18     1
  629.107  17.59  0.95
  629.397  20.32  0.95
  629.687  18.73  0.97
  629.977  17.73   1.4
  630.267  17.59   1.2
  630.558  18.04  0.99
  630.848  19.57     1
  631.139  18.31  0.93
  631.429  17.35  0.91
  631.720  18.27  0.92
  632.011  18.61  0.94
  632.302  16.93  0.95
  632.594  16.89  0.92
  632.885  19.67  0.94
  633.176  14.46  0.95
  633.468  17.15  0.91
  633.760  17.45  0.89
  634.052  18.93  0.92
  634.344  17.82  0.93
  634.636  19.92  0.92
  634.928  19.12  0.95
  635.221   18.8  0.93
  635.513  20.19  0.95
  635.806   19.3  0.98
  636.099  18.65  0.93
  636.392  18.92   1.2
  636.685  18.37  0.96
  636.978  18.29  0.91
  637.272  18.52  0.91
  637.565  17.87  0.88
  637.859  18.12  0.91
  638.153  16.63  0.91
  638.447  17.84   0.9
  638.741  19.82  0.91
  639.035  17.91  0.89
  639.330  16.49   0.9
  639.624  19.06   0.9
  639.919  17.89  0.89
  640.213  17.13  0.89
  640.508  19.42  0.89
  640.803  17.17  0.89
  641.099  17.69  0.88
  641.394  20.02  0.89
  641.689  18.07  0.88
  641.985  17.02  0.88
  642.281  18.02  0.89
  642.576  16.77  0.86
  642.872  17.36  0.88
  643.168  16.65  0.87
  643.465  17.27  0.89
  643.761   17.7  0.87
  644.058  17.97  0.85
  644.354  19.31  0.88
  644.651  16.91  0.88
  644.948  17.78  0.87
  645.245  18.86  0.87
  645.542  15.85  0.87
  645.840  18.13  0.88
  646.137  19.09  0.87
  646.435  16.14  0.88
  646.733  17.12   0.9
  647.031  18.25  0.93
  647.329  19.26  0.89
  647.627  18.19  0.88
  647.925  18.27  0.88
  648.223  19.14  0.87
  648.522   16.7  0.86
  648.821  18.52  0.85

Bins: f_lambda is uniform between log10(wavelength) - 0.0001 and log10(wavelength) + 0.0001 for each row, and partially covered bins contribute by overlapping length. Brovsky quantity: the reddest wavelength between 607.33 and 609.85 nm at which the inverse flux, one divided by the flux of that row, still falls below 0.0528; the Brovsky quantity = 609.151 nm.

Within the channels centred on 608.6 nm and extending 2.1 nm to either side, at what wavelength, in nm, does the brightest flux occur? 608.030 nm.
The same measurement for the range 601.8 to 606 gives 604.400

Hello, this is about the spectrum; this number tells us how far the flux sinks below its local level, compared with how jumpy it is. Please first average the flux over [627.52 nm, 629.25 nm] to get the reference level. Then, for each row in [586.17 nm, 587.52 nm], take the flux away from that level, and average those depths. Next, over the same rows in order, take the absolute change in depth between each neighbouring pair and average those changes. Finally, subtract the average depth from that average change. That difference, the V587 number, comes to 2.8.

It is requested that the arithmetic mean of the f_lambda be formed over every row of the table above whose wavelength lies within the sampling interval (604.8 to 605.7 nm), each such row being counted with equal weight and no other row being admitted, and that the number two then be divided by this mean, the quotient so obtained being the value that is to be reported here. 0.103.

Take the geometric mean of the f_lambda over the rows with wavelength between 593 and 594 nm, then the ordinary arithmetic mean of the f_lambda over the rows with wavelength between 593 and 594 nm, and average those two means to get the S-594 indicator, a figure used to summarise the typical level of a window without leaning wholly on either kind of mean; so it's 19.0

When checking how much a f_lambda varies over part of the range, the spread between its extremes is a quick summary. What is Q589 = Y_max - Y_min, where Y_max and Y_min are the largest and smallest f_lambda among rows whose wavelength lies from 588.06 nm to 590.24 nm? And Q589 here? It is 2.7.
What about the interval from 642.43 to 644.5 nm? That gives 2.7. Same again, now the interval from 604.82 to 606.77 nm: 2.0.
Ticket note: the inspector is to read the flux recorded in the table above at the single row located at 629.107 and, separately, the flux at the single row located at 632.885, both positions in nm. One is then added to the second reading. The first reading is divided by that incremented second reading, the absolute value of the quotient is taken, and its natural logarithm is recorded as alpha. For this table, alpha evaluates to -0.16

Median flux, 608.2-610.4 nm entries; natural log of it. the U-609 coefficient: 2.95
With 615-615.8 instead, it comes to 2.93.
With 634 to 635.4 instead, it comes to 2.94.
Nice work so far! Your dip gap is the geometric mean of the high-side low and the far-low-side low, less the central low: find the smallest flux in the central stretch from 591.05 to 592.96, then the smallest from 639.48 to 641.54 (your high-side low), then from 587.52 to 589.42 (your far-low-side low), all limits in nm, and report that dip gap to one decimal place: -0.7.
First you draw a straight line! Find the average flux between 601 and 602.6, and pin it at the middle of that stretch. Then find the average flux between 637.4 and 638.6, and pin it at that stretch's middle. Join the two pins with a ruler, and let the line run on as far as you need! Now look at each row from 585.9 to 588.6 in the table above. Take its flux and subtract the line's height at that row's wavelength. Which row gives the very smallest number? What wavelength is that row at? 586.847 nm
